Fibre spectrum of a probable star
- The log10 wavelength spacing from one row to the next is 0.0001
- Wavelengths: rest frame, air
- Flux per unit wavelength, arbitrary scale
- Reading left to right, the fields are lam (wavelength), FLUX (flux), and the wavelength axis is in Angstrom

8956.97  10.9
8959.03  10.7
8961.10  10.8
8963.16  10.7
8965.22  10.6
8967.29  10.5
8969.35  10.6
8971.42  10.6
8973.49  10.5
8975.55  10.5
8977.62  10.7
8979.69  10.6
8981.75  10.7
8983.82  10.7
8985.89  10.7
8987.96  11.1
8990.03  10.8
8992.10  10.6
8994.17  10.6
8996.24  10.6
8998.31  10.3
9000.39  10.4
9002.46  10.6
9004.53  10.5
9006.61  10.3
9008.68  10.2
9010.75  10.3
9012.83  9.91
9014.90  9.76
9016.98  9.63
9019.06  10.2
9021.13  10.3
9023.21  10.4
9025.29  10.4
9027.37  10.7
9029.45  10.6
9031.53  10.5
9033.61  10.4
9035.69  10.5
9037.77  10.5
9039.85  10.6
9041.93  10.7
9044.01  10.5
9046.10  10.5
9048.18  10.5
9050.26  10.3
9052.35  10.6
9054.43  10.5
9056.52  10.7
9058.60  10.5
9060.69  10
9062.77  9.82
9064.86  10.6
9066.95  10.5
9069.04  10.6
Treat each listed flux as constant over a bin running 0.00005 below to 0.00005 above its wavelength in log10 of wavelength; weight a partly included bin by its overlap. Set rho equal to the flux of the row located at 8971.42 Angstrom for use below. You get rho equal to 10.6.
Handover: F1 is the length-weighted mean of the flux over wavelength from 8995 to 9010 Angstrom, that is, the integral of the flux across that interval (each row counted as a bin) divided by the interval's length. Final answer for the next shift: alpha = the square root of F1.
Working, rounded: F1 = 10.4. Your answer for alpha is 3.23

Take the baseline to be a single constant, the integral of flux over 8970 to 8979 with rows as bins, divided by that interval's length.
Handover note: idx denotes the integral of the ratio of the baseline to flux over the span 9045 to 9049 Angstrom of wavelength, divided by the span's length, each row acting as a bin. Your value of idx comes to 1.005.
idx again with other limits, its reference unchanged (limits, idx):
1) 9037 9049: 1.002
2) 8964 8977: 1.001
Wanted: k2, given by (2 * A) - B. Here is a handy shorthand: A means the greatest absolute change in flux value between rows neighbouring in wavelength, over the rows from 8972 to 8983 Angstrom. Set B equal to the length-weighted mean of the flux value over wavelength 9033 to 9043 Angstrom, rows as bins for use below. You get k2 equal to -10.2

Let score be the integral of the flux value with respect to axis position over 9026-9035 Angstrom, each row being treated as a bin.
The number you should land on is 95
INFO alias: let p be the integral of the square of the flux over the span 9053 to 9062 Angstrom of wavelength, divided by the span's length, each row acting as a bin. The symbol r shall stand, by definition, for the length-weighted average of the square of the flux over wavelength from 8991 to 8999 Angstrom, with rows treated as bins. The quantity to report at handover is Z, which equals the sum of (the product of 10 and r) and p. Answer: 1220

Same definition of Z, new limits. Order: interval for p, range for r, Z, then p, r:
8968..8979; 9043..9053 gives 1209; 112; 110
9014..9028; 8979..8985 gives 1244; 104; 114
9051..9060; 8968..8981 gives 1232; 111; 112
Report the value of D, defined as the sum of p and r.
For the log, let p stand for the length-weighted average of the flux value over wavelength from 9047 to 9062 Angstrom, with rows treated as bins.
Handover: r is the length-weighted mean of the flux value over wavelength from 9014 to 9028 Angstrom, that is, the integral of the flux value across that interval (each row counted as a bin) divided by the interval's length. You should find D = 20.6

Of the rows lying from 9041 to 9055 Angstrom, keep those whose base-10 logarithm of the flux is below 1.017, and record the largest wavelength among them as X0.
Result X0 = 9050.26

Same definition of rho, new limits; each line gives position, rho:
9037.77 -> 10.5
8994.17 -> 10.6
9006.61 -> 10.3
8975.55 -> 10.5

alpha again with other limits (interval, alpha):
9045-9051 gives 3.23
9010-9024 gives 3.17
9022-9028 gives 3.24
